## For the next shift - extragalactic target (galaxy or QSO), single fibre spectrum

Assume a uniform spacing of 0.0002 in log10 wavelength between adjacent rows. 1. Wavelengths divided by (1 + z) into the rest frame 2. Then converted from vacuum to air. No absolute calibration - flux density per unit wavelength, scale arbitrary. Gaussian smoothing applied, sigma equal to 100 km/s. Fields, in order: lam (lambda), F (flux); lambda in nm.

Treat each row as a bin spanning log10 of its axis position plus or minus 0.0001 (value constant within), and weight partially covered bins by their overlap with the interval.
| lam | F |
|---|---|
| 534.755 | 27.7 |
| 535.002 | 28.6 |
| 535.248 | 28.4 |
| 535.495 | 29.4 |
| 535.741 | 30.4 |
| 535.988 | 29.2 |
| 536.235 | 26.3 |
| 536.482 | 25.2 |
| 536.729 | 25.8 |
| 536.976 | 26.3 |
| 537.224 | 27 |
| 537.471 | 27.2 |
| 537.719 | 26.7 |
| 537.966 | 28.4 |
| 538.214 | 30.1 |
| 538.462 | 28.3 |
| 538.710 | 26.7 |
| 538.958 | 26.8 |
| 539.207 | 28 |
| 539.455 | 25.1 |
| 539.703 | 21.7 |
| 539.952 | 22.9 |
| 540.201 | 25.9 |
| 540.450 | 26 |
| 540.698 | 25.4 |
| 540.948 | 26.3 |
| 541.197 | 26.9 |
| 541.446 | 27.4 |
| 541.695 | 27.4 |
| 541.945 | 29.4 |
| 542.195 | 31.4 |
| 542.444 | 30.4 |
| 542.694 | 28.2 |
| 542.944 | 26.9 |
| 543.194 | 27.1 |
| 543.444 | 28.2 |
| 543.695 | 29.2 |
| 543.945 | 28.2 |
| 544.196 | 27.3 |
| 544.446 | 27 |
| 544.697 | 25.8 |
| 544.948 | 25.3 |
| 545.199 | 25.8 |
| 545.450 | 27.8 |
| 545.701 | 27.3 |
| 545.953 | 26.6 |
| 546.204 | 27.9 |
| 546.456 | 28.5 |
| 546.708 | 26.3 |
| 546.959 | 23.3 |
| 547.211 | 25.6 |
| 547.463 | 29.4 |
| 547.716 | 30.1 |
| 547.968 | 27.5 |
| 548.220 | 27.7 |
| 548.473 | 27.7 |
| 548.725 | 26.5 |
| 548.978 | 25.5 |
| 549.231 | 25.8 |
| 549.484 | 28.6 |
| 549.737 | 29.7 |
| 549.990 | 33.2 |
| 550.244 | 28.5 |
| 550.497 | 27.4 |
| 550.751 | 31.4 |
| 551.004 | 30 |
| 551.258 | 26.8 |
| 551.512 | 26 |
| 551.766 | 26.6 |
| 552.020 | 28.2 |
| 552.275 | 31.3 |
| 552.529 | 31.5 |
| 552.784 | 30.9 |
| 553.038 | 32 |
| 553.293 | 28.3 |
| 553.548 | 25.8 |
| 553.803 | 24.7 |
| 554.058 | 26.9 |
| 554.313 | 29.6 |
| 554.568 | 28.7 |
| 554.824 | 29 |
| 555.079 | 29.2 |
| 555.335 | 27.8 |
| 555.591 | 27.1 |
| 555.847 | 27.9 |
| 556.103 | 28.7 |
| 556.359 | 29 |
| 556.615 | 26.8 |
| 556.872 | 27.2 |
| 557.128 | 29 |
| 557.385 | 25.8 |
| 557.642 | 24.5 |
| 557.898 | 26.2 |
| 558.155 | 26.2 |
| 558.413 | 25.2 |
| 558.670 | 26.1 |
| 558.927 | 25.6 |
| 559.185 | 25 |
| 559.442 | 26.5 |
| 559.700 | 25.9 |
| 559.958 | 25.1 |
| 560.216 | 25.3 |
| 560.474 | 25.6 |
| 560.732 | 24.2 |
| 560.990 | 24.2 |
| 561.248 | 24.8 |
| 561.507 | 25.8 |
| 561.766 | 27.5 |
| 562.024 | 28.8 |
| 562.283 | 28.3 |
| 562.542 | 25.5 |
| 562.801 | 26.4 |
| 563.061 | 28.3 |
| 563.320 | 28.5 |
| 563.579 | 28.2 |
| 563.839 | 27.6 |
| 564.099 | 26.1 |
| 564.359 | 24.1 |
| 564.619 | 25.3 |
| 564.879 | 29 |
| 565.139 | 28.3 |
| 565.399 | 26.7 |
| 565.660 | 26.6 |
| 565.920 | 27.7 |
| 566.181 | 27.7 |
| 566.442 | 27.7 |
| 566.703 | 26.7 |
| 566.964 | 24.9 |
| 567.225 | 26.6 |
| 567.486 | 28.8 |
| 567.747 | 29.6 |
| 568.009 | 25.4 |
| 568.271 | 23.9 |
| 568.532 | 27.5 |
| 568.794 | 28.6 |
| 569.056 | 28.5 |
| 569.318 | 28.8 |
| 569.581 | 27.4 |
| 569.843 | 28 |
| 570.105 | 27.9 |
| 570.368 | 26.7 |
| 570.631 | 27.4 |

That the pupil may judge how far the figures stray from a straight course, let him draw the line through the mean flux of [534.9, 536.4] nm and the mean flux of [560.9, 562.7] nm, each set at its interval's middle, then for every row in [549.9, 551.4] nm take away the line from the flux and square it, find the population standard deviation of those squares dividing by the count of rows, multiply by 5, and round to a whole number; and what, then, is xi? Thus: 60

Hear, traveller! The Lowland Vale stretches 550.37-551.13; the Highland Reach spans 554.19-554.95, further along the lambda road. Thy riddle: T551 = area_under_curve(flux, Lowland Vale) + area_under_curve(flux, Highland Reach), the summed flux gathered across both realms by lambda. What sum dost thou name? 45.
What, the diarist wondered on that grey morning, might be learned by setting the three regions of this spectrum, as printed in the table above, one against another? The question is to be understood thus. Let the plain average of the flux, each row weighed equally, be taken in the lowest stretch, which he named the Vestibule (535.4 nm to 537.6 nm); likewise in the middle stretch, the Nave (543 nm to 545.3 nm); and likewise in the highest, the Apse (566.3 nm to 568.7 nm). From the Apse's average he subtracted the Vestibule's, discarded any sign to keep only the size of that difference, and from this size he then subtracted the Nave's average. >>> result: -26.5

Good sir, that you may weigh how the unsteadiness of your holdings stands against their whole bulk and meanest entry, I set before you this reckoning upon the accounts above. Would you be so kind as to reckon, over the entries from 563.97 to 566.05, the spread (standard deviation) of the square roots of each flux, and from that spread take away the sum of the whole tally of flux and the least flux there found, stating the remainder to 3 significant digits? -238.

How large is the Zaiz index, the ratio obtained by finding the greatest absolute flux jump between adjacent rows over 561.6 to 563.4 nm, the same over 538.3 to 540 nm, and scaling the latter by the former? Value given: 1.2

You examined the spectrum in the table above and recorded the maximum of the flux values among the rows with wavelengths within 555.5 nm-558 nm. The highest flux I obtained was 29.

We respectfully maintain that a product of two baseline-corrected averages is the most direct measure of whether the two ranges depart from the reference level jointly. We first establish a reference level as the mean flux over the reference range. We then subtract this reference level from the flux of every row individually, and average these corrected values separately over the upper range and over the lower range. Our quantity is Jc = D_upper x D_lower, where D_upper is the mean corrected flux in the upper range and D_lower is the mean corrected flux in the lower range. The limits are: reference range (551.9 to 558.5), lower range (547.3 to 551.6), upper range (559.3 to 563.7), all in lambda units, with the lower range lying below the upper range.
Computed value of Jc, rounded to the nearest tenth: -0.6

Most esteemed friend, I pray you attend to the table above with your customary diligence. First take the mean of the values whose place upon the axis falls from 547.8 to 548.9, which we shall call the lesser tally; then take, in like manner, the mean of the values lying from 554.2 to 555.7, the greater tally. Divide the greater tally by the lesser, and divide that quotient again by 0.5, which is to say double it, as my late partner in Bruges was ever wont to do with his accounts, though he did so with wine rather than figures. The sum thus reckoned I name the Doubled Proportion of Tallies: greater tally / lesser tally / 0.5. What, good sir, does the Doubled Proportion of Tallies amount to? 2.09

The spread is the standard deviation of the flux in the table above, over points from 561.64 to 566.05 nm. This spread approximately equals 1.4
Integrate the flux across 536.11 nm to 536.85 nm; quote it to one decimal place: 19.1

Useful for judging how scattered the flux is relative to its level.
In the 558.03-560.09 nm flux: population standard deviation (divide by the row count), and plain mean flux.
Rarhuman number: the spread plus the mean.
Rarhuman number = 26.2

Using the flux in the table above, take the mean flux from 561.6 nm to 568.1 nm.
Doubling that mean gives 54.4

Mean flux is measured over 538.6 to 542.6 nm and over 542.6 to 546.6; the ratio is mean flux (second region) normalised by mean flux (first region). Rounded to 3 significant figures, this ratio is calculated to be 1.02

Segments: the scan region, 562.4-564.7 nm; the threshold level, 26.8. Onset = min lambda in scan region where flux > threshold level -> 563.061 nm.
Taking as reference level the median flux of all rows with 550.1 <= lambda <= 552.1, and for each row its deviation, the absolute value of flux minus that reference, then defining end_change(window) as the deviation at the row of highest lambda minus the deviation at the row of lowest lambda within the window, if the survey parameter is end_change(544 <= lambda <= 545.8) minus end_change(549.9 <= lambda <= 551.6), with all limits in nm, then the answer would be 3.6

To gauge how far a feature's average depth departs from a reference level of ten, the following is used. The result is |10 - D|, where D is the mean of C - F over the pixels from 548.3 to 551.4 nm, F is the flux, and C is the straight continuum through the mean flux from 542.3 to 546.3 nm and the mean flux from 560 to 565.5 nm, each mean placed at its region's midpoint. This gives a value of 11.2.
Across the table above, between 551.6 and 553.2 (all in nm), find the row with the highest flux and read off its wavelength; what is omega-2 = 553.038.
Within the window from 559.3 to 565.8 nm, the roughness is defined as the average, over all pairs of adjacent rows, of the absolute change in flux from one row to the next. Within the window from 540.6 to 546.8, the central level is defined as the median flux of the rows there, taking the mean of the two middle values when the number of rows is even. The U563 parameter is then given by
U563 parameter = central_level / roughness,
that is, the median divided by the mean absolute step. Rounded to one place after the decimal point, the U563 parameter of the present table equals 25.3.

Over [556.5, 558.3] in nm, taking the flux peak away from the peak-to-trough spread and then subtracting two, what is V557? -26.5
